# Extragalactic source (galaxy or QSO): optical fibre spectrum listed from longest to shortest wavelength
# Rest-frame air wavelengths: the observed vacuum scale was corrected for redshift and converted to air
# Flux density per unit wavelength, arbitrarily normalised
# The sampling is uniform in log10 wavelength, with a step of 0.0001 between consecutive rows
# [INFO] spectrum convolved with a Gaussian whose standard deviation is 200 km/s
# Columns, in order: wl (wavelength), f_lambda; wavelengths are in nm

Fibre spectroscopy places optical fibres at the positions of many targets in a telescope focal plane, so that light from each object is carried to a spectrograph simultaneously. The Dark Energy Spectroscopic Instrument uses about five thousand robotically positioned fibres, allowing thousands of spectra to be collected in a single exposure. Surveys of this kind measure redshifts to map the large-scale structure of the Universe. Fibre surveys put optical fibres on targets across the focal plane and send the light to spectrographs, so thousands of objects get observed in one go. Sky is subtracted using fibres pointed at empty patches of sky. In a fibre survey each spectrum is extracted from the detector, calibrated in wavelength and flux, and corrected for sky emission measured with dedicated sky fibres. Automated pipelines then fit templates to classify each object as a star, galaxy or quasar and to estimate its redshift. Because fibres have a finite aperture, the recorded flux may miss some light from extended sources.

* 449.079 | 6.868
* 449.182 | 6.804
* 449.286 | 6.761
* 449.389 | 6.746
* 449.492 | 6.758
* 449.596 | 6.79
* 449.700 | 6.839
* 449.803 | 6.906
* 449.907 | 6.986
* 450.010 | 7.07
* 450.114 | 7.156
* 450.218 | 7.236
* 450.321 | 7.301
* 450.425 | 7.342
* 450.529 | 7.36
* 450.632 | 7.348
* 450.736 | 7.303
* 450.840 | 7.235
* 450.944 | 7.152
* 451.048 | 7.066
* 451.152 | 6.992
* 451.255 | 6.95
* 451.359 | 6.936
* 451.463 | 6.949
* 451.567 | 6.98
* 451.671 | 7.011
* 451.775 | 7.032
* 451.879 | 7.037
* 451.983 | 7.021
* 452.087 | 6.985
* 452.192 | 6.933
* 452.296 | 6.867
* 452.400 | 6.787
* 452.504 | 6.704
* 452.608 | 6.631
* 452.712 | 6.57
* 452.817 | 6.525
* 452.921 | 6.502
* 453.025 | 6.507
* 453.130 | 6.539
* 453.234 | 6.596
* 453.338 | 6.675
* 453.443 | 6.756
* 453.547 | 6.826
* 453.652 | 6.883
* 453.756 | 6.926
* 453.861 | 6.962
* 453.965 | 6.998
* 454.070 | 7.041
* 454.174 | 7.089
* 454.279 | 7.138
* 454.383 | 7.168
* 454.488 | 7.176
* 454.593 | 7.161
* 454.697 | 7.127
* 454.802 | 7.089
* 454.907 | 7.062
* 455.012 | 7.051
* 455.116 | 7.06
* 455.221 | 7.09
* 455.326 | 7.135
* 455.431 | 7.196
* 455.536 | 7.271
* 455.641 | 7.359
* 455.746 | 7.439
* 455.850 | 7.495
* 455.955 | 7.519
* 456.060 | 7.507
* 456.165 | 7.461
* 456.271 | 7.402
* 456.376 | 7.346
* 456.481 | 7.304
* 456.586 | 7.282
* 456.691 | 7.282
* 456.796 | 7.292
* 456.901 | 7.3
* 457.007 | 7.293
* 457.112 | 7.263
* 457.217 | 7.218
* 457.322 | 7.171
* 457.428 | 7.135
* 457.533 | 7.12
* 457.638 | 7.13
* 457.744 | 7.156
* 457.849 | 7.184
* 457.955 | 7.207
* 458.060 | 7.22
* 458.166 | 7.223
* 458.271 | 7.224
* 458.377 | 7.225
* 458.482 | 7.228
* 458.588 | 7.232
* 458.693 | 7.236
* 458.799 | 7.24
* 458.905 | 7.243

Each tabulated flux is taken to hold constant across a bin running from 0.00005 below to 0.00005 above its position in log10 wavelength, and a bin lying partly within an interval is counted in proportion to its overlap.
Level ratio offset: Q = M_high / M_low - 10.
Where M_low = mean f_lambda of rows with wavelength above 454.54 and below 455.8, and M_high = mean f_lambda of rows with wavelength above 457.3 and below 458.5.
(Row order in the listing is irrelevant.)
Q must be -9.00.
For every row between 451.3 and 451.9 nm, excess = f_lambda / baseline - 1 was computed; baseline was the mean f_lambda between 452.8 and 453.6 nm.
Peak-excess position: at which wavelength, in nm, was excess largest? 451.879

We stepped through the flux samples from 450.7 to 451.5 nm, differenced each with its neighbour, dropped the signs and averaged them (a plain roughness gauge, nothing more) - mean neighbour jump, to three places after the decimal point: 0.054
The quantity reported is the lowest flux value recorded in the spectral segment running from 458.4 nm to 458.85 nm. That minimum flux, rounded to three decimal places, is 7.228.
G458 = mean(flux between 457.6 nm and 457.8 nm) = 7.14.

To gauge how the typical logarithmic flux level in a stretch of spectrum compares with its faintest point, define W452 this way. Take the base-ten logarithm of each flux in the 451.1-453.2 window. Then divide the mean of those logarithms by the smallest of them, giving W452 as 1.03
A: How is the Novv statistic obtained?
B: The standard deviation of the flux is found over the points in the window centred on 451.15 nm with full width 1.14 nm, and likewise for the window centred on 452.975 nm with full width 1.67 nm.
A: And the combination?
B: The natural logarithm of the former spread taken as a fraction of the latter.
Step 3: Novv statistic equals 0.0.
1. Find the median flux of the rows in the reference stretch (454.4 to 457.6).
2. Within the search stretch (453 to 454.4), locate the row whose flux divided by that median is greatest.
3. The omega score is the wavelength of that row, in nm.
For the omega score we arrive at 454.383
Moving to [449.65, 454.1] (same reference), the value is 450.529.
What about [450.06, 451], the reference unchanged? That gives 450.529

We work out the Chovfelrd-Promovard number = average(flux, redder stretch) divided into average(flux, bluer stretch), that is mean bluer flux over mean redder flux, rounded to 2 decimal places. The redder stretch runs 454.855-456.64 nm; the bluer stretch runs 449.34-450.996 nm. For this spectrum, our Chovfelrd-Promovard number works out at 0.97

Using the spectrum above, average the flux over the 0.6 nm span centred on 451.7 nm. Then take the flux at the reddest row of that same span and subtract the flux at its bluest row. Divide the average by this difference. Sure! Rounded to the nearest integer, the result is 97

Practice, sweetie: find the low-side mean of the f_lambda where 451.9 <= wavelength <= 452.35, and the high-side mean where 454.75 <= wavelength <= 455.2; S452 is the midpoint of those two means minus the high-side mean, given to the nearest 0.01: -0.06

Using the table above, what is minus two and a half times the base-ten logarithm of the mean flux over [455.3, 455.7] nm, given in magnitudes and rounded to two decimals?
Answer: -2.15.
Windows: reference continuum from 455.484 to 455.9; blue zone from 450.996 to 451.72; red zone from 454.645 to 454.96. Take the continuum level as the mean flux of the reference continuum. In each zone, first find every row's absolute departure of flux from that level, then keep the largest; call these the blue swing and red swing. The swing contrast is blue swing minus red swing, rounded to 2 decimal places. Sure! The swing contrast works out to 0.13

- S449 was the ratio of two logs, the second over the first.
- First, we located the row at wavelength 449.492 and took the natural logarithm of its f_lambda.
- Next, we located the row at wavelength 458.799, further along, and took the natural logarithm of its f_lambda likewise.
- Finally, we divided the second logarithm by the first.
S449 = 1.04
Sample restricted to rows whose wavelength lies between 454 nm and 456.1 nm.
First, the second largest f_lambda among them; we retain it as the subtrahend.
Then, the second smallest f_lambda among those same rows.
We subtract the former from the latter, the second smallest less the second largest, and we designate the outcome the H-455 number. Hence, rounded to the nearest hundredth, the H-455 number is -0.46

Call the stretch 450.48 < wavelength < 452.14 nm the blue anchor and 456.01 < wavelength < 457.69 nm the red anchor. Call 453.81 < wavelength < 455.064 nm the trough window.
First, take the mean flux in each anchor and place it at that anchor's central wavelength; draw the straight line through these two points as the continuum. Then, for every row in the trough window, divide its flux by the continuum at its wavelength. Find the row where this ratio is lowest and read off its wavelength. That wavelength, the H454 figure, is 453.861 nm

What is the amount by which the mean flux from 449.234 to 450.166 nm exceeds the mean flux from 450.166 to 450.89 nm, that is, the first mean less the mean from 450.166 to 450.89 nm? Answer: -0.4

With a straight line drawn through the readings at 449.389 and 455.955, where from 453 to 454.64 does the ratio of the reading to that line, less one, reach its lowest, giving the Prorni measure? 453.025 nm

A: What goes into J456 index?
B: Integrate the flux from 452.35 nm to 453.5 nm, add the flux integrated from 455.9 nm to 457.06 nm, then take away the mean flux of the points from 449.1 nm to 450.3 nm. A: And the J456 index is 9.2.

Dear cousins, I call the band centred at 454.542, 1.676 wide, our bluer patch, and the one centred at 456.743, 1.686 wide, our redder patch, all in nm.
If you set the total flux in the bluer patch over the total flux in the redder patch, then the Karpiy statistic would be 0.97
